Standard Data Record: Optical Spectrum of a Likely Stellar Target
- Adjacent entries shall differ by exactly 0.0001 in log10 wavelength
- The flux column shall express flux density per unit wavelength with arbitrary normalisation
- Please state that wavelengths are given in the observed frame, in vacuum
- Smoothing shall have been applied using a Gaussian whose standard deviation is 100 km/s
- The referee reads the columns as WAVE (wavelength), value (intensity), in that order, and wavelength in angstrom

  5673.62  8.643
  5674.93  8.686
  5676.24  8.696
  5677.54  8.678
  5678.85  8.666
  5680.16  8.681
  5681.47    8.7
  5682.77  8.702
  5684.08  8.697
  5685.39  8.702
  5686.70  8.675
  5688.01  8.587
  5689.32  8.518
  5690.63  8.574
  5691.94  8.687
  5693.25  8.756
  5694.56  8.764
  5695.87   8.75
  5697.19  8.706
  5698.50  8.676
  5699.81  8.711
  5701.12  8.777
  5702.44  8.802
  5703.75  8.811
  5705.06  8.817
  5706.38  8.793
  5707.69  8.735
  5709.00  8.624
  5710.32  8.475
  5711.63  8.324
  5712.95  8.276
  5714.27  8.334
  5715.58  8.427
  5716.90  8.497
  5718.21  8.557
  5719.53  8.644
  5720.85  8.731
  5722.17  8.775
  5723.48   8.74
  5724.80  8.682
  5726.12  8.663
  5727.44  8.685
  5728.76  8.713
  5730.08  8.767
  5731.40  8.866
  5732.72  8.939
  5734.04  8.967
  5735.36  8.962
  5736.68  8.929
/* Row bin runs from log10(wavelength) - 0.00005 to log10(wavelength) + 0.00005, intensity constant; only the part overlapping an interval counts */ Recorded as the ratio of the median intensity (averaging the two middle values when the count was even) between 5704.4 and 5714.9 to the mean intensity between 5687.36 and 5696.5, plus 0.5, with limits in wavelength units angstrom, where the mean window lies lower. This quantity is 1.487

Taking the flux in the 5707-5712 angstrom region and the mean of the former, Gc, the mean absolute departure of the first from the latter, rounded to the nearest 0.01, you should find 0.14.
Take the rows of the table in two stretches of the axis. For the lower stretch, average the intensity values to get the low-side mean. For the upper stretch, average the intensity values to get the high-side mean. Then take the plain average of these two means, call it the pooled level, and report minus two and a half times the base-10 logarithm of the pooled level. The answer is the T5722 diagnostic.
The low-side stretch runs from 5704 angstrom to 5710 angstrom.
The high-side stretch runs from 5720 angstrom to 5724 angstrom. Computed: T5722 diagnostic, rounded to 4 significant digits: -2.354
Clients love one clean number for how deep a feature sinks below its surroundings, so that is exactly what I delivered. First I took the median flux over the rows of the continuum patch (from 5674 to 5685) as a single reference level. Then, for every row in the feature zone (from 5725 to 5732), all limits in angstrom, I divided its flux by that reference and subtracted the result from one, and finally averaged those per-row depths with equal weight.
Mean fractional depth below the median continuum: -0.005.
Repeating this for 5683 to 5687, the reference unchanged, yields 0.000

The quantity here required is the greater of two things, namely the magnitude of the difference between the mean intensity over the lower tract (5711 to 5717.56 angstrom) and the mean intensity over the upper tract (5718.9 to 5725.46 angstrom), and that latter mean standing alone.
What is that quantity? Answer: 8.71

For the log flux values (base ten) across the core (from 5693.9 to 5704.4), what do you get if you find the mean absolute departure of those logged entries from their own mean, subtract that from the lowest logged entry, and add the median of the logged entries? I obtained 1.879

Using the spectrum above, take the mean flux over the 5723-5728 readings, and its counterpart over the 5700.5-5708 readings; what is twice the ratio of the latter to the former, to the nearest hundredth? 2.02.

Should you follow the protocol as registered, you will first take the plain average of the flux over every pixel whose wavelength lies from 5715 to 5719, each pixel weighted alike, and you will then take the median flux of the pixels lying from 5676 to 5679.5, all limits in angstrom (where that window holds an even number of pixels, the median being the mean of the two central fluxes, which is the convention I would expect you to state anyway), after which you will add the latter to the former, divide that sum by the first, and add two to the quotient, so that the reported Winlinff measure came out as 4.02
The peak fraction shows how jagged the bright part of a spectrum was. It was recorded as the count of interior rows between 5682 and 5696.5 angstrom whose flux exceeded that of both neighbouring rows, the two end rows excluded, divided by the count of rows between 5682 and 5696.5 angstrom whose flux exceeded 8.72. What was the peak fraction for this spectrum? 0.67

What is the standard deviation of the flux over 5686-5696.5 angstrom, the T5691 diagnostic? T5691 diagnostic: 0.09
